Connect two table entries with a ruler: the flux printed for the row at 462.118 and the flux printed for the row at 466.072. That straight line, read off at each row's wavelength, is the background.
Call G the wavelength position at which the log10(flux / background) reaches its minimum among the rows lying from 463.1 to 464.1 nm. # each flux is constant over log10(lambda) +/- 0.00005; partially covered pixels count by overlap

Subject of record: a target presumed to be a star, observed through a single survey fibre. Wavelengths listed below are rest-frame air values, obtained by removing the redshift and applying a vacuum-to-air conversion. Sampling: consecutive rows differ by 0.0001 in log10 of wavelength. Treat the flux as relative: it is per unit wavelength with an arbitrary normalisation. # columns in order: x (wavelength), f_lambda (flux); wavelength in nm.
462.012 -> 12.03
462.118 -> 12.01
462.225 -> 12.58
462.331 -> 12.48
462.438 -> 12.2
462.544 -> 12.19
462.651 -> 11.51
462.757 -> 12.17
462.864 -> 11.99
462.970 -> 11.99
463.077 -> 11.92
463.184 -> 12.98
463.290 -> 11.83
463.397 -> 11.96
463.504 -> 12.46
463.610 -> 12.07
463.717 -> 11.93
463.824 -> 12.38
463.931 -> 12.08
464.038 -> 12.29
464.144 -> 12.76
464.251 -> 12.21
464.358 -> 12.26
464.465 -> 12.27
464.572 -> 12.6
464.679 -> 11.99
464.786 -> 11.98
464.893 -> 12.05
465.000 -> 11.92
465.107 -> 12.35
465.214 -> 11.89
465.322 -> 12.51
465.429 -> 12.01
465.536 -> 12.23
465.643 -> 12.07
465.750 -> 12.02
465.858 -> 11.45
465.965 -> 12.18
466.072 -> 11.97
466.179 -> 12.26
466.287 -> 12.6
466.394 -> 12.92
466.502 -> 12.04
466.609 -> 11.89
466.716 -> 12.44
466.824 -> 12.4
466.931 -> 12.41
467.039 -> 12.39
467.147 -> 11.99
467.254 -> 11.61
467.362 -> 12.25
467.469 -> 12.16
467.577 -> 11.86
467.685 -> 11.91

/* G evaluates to 463.290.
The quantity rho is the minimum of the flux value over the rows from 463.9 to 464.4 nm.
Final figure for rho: 12.08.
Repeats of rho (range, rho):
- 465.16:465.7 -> 11.89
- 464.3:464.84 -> 11.98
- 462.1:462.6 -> 12.01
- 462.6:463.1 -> 11.51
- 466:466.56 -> 11.97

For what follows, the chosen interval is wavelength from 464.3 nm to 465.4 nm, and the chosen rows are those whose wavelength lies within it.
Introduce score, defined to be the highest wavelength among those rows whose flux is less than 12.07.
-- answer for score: 465.214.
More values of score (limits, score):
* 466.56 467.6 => 467.577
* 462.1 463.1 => 463.077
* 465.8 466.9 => 466.609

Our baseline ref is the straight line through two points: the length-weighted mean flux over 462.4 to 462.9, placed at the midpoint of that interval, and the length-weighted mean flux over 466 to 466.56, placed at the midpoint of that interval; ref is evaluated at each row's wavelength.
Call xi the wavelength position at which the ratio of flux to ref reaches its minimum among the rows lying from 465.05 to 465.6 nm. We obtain 465.214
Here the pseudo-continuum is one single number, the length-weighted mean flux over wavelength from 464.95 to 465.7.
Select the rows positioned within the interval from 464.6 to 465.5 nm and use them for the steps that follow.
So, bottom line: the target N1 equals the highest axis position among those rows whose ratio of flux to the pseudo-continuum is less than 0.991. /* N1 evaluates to 465.429 nm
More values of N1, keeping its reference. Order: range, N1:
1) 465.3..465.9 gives 465.858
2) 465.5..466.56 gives 466.072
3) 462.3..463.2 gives 463.077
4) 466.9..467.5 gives 467.254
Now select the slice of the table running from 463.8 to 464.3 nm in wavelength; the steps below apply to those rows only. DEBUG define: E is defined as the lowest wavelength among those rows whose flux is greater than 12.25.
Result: 463.824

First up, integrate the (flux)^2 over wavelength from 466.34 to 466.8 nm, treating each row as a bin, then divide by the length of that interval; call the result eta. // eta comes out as 152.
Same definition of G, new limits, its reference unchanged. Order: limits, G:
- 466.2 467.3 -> 467.254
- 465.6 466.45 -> 465.858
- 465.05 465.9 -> 465.858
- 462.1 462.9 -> 462.651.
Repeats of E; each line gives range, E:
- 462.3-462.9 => 462.331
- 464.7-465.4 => 465.107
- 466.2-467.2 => 466.287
